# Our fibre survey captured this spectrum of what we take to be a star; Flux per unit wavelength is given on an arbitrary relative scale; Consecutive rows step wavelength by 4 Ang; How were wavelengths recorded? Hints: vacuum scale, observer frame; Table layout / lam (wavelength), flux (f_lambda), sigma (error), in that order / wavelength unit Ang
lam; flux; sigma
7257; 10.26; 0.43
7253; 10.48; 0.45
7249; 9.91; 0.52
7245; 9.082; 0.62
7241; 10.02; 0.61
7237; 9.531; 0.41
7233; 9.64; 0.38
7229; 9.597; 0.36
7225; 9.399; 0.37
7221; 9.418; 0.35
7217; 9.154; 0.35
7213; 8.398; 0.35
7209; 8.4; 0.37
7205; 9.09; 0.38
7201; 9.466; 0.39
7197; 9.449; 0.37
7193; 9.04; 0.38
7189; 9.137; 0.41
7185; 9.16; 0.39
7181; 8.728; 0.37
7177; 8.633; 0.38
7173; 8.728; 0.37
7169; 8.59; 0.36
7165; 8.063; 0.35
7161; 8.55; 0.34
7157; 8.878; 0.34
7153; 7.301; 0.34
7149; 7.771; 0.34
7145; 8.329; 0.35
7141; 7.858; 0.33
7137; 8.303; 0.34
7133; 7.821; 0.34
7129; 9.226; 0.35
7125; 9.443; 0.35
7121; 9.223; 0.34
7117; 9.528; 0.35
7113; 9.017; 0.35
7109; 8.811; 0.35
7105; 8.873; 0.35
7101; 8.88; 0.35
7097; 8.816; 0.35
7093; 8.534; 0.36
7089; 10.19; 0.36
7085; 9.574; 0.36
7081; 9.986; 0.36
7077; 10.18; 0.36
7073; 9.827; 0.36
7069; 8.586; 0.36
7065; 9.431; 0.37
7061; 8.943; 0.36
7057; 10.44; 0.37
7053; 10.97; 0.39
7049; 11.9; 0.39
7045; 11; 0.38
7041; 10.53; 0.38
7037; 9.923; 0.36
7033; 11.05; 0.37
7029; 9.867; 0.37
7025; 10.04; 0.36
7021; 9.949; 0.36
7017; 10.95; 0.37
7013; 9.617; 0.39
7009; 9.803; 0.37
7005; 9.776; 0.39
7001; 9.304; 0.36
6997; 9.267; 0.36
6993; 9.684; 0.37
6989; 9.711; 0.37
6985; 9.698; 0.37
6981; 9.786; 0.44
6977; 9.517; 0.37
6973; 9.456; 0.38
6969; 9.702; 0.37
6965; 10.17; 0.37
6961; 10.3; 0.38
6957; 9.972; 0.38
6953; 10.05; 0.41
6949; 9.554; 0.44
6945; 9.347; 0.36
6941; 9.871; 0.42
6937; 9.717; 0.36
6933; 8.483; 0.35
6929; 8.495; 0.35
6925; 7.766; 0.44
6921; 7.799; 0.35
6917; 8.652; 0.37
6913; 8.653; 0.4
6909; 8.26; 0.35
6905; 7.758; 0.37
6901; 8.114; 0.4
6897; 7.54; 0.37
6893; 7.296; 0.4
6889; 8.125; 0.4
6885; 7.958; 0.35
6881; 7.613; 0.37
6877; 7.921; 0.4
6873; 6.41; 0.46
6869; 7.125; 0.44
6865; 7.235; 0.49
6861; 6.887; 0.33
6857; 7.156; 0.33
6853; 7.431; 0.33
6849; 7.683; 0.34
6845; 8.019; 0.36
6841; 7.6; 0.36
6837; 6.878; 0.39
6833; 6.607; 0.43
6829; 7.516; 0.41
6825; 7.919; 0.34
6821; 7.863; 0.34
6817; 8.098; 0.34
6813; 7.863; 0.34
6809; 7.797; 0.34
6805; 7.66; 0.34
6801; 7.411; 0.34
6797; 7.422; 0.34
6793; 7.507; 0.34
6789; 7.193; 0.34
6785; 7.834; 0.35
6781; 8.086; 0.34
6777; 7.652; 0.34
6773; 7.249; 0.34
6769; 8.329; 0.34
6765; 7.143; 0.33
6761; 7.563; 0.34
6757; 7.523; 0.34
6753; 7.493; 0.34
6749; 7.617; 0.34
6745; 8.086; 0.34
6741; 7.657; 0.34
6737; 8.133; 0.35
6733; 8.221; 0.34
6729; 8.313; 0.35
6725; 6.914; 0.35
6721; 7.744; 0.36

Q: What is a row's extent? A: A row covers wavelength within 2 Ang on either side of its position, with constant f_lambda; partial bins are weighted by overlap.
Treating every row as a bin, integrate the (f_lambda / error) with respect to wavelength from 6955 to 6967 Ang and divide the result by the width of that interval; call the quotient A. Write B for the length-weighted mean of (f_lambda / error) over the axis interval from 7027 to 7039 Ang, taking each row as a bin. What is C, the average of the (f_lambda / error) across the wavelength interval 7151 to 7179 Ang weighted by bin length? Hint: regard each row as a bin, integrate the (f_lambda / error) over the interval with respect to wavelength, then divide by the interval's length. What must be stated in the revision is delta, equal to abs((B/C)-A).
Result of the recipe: 25.8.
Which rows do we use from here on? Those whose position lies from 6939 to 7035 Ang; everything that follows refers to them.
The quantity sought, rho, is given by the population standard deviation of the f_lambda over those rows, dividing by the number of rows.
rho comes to 0.43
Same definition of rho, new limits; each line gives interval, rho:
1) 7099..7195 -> 0.56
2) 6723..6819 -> 0.38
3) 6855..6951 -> 0.89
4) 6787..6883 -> 0.44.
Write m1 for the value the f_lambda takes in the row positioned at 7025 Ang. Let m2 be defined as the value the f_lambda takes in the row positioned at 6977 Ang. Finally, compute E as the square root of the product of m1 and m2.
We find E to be 9.8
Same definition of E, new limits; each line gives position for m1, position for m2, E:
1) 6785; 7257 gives 9.0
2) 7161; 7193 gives 8.8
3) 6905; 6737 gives 7.9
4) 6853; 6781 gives 7.8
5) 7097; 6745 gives 8.4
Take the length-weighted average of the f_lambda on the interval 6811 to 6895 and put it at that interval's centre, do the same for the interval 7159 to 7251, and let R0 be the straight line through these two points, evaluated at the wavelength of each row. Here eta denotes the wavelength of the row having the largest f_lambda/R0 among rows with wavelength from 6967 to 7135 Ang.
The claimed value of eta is 7049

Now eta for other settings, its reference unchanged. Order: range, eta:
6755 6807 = 6769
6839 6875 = 6845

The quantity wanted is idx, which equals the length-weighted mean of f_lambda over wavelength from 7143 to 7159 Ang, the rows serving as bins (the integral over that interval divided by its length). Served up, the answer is 8.07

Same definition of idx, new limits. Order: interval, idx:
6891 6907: 7.68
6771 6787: 7.71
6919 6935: 8.14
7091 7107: 8.78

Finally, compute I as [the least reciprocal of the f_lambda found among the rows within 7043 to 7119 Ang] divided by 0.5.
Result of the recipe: 0.168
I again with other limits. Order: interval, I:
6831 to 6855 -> 0.249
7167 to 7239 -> 0.207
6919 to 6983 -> 0.194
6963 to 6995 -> 0.197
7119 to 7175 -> 0.212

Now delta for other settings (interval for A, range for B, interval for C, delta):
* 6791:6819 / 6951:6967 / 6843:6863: 21.4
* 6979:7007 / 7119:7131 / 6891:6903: 24.0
